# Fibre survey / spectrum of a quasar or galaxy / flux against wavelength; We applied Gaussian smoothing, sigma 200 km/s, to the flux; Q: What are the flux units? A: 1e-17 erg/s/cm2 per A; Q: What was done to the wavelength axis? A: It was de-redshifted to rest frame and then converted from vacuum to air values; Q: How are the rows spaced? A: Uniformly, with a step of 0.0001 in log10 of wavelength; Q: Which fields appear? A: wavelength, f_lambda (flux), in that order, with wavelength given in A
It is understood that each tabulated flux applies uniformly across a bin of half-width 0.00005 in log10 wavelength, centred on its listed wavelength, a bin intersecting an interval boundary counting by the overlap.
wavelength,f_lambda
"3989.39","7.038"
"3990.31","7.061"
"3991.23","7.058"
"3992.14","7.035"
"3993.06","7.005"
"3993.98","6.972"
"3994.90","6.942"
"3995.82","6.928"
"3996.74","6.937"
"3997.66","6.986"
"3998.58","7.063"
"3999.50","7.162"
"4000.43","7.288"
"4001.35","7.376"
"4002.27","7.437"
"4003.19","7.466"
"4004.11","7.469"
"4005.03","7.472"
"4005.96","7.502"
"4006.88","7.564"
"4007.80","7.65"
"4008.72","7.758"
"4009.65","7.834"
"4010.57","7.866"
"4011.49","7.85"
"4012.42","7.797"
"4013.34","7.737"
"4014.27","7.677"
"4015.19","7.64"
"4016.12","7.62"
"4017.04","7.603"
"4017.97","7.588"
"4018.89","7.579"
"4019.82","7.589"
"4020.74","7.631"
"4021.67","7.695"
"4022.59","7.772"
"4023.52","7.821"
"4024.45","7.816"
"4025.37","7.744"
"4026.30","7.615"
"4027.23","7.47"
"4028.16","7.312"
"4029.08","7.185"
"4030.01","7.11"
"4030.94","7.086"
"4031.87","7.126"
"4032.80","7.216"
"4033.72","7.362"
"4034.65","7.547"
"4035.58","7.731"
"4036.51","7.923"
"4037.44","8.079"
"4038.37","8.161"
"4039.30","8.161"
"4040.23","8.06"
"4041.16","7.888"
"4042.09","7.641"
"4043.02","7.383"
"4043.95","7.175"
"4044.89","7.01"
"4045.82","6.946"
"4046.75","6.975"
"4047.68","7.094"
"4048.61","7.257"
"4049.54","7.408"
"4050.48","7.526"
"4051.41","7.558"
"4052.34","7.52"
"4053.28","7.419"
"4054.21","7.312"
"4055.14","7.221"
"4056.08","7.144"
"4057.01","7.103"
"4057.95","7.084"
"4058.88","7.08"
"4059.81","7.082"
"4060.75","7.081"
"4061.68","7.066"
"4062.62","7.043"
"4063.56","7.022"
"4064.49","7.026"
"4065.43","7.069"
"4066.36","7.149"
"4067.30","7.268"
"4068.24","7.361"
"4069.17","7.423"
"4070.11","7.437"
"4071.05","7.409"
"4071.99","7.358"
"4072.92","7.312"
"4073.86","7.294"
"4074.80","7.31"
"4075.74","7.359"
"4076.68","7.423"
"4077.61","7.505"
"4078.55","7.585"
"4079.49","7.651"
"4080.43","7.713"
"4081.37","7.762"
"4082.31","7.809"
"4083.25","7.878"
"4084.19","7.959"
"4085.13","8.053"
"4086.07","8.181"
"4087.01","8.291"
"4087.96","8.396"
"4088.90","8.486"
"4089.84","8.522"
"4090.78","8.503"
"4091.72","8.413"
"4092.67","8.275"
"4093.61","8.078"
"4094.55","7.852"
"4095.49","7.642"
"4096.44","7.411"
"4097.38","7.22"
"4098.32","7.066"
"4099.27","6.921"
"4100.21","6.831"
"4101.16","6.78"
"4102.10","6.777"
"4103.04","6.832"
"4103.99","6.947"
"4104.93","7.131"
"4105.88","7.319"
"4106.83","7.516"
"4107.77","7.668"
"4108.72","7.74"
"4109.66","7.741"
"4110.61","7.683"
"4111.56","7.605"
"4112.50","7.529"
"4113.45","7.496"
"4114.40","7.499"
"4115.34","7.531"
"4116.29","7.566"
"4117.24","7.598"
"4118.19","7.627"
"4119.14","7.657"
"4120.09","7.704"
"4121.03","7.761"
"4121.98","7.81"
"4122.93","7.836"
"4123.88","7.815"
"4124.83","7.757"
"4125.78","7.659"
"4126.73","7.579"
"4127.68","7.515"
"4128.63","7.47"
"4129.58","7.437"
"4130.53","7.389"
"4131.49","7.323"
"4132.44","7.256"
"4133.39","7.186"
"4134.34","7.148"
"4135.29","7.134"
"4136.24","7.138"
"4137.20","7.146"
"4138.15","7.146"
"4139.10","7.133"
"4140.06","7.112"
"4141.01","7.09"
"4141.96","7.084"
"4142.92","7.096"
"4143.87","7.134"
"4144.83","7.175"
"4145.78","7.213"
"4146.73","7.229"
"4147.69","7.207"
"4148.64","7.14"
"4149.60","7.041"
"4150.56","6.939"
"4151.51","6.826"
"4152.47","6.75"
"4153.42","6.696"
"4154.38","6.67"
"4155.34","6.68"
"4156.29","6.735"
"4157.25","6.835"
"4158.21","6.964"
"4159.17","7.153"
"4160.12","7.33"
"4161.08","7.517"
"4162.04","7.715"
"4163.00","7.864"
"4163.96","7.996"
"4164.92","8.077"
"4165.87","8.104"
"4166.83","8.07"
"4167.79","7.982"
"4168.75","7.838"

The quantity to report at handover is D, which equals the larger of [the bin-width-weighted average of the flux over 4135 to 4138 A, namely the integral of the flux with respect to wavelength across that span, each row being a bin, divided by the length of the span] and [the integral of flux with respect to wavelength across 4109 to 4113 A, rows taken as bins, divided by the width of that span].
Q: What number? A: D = 7.65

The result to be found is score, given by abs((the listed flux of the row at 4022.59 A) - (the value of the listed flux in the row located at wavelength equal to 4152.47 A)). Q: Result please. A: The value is 1.02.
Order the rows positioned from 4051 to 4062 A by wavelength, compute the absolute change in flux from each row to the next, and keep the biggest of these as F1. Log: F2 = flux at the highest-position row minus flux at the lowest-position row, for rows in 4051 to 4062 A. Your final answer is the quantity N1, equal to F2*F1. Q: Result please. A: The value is -0.05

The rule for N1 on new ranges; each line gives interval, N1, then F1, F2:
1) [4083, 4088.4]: 0.07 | 0.13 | 0.5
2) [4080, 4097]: -0.07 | 0.23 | -0.3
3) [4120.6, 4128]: -0.02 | 0.10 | -0.2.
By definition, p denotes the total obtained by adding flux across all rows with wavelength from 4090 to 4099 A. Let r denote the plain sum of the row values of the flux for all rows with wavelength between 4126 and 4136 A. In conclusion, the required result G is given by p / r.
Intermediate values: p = 70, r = 73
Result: 0.96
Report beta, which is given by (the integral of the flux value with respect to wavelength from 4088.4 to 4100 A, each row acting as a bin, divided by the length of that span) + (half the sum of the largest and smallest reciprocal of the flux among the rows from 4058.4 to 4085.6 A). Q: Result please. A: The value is 8.0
